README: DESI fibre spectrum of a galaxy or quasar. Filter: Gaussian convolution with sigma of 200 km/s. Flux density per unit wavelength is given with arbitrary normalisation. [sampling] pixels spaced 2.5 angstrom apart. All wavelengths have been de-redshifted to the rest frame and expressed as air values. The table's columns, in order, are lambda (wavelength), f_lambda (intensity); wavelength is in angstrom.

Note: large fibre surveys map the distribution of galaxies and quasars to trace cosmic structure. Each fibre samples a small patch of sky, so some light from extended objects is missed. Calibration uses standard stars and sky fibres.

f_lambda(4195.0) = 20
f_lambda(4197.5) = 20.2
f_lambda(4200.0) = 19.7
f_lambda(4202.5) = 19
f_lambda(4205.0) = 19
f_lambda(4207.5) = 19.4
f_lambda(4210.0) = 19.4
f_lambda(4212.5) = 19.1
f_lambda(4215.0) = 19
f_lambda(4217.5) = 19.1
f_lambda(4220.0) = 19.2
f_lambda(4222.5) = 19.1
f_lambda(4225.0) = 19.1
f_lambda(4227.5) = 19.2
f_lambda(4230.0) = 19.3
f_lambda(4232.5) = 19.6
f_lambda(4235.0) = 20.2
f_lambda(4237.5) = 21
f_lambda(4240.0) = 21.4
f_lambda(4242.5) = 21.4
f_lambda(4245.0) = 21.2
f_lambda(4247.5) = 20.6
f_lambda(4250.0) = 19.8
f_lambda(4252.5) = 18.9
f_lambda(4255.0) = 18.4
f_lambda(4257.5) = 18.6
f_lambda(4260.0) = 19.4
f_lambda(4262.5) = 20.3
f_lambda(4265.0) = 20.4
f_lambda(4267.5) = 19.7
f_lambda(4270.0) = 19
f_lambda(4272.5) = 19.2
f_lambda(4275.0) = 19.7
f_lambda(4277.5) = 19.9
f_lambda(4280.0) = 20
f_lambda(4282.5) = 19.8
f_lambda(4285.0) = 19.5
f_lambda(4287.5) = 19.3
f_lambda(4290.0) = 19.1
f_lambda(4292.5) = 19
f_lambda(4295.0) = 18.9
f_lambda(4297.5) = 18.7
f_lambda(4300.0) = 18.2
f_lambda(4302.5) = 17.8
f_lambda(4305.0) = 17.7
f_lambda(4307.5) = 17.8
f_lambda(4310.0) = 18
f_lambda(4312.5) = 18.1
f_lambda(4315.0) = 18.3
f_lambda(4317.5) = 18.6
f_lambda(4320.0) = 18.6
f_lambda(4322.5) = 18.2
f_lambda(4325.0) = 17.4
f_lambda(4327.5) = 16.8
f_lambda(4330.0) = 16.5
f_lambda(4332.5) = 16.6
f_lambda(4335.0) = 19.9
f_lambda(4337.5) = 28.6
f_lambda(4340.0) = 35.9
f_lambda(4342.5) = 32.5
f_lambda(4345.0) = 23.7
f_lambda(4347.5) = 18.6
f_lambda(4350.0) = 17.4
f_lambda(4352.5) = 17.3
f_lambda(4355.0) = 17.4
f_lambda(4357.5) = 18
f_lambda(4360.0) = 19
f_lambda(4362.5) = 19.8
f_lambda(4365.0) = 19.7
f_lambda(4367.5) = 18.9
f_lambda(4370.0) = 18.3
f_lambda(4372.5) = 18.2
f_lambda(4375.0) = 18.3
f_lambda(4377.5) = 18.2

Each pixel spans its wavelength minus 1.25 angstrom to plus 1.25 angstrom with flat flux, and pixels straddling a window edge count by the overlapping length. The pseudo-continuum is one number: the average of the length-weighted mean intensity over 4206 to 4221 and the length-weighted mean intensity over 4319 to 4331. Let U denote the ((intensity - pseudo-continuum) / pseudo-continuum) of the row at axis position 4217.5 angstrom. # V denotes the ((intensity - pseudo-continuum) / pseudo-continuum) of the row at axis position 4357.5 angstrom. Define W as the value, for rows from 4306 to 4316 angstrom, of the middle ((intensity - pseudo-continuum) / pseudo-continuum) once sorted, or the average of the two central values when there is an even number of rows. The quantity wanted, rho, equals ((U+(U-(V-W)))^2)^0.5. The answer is 0.08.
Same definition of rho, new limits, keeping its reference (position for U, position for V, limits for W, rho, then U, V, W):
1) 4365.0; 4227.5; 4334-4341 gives 0.66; 0.074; 0.05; 0.6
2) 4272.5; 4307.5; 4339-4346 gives 0.89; 0.046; -0.03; 0.8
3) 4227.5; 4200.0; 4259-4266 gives 0.13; 0.046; 0.07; 0.1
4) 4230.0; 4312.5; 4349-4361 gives 0.07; 0.052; -0.01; -0.1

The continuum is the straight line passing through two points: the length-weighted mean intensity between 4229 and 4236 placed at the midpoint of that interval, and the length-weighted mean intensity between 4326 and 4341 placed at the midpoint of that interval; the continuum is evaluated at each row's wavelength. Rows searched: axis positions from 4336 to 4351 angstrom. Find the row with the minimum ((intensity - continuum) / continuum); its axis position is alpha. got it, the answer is 4350.0 angstrom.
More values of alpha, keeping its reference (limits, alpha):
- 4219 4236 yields 4225.0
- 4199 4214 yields 4212.5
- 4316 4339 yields 4330.0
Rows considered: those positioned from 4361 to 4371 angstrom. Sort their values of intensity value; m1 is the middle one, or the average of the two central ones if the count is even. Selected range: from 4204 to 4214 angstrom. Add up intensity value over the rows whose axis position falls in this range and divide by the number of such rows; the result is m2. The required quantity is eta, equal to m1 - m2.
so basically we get 0.1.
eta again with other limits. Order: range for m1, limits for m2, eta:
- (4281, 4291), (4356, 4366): 0.3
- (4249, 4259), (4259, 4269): -1.2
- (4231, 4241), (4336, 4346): -9.6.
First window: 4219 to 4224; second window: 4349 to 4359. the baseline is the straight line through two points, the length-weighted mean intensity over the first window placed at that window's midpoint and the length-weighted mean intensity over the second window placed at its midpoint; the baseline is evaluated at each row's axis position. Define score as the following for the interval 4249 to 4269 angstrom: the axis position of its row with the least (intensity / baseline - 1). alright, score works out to 4255.0 angstrom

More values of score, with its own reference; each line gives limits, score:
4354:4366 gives 4355.0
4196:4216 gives 4202.5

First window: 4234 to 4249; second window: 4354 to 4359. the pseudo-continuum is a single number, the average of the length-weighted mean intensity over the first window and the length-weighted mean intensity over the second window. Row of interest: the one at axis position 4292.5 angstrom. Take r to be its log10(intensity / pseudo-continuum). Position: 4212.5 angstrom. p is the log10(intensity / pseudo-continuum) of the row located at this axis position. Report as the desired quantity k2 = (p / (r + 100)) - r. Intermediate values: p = -0.006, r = -0.008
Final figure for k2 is 0.008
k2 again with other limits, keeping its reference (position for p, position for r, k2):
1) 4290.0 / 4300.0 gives 0.027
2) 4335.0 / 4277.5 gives -0.012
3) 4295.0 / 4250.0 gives -0.010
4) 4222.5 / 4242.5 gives -0.043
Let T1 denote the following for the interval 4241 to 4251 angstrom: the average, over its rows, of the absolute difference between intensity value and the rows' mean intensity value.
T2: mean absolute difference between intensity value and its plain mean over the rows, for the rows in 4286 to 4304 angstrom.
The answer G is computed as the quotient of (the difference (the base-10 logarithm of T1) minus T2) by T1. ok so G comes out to -1.2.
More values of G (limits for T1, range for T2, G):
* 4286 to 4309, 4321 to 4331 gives -1.5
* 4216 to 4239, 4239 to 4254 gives -2.3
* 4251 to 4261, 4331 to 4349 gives -20.5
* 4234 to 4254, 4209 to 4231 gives -0.4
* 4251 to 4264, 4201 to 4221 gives -0.6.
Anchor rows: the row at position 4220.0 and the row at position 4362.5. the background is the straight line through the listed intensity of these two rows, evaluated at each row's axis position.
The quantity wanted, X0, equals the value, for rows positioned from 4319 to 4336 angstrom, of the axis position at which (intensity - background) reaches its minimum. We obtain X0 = 4330.0 angstrom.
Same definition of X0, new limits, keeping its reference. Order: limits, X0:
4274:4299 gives 4297.5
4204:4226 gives 4215.0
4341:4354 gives 4352.5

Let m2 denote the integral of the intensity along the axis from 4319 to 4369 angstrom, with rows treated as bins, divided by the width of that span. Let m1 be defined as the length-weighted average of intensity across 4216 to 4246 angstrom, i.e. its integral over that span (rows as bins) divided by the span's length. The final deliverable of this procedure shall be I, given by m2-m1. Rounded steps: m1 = 20.0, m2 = 20.5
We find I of 0.6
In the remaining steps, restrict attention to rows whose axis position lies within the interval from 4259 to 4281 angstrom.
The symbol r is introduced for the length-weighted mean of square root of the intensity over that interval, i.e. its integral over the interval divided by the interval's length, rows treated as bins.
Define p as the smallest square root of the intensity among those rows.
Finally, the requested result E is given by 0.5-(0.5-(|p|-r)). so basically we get -0.08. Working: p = 4.36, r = 4.44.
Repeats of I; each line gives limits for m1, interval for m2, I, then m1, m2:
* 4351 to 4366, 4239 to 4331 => 0.5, 18.5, 19.0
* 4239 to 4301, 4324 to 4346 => 3.5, 19.6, 23.2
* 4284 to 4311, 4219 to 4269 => 1.3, 18.5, 19.8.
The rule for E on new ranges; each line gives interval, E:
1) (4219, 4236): -0.03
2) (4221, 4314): -0.19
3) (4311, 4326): -0.10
